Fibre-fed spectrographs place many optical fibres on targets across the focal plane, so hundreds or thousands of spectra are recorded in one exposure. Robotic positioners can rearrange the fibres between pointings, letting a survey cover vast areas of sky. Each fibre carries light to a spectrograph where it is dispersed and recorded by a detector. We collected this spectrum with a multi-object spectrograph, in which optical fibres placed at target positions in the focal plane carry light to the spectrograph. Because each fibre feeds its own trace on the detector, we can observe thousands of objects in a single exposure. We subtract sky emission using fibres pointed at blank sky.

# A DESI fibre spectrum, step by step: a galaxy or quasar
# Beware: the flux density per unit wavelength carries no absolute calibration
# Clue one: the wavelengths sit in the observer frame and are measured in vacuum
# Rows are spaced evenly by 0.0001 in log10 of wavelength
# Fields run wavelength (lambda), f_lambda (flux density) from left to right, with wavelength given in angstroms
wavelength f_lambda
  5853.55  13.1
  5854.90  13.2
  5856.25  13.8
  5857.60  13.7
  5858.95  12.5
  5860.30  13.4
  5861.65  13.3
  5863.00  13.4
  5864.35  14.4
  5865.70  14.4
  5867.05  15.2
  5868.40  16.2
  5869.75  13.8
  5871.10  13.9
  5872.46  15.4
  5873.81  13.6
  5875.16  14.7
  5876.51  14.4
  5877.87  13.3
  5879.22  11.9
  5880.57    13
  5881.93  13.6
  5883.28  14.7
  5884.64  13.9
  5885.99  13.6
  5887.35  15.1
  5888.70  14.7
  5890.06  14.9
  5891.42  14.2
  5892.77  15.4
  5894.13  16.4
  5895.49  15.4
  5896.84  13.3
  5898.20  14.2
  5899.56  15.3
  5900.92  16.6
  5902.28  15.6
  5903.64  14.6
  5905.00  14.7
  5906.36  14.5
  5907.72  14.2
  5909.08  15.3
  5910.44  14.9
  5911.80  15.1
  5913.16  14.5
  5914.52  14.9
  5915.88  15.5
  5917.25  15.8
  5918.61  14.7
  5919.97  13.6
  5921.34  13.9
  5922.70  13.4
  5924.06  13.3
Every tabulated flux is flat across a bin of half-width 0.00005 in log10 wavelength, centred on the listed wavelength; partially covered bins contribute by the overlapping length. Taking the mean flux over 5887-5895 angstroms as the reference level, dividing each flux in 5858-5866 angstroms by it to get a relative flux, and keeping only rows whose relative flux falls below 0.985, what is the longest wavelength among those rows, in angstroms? 5865.70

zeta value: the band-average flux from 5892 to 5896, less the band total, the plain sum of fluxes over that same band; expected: -31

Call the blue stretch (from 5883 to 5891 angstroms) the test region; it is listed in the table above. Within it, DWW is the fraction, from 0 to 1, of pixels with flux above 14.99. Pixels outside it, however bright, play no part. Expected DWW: 0.17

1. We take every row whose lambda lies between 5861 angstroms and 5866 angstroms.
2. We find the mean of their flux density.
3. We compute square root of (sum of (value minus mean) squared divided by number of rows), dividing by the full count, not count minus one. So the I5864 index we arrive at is 0.53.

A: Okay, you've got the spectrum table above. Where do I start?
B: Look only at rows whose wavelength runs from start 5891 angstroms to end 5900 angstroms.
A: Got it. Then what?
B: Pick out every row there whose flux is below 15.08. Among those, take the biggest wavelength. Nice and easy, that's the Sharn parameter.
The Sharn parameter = 5898.20 angstroms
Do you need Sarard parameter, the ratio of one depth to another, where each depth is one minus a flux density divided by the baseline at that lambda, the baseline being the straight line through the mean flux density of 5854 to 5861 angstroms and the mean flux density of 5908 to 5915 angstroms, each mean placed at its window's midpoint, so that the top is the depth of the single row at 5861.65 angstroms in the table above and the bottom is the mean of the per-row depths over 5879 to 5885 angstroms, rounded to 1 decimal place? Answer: 0.2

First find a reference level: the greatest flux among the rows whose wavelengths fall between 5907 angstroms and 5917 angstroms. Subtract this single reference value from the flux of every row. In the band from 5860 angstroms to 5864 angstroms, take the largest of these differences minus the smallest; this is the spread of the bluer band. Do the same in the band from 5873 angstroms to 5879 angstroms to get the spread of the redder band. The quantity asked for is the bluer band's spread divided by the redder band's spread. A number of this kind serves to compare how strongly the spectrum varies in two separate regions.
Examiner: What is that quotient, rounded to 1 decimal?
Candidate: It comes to 0.1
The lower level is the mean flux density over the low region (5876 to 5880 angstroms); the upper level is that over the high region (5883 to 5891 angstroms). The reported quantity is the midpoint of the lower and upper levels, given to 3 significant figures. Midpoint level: 13.8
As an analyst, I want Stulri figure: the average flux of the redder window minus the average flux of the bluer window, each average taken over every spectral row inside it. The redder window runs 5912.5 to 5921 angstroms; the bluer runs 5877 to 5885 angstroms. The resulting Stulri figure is 1.4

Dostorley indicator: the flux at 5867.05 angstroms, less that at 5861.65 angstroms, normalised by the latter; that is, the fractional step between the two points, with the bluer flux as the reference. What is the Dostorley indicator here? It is 0.14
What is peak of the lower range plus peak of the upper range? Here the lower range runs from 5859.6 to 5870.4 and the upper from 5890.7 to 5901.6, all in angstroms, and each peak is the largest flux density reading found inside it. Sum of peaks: 32.8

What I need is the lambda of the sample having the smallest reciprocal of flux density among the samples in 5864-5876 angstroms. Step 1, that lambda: 5868.40 angstroms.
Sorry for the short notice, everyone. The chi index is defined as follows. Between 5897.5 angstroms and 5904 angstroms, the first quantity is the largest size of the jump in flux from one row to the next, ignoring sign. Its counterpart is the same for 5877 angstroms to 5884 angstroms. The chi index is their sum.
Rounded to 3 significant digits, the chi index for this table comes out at 2.70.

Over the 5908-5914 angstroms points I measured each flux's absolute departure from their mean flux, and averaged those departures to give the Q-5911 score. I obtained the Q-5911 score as 0.25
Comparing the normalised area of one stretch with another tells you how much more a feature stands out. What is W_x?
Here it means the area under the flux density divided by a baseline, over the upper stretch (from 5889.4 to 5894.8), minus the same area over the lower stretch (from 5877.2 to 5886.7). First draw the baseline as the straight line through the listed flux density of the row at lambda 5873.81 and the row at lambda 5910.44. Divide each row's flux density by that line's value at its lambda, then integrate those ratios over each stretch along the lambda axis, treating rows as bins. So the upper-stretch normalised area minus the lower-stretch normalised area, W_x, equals -3.4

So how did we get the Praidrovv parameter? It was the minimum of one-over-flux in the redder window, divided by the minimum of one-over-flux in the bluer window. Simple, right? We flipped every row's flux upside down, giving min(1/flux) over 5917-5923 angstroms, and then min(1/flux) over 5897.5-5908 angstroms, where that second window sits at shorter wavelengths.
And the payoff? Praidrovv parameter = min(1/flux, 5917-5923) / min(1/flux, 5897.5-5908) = 1.05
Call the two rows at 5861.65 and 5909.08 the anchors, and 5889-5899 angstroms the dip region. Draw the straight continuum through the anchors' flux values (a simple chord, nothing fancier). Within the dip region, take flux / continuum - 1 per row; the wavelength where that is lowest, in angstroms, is 5896.84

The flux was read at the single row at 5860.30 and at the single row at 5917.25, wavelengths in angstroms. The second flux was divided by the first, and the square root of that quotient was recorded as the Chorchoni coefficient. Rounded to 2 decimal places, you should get 1.09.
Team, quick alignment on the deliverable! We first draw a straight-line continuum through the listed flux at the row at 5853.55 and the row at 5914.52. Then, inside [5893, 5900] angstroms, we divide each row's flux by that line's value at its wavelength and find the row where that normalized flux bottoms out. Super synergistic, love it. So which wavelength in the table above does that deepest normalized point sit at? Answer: 5896.84 angstroms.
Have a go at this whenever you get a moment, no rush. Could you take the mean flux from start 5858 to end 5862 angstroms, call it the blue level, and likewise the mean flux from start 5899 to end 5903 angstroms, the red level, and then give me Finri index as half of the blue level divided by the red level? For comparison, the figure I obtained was 0.413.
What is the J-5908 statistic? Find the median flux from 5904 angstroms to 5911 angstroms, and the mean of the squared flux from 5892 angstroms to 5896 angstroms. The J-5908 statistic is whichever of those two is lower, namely 14.7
